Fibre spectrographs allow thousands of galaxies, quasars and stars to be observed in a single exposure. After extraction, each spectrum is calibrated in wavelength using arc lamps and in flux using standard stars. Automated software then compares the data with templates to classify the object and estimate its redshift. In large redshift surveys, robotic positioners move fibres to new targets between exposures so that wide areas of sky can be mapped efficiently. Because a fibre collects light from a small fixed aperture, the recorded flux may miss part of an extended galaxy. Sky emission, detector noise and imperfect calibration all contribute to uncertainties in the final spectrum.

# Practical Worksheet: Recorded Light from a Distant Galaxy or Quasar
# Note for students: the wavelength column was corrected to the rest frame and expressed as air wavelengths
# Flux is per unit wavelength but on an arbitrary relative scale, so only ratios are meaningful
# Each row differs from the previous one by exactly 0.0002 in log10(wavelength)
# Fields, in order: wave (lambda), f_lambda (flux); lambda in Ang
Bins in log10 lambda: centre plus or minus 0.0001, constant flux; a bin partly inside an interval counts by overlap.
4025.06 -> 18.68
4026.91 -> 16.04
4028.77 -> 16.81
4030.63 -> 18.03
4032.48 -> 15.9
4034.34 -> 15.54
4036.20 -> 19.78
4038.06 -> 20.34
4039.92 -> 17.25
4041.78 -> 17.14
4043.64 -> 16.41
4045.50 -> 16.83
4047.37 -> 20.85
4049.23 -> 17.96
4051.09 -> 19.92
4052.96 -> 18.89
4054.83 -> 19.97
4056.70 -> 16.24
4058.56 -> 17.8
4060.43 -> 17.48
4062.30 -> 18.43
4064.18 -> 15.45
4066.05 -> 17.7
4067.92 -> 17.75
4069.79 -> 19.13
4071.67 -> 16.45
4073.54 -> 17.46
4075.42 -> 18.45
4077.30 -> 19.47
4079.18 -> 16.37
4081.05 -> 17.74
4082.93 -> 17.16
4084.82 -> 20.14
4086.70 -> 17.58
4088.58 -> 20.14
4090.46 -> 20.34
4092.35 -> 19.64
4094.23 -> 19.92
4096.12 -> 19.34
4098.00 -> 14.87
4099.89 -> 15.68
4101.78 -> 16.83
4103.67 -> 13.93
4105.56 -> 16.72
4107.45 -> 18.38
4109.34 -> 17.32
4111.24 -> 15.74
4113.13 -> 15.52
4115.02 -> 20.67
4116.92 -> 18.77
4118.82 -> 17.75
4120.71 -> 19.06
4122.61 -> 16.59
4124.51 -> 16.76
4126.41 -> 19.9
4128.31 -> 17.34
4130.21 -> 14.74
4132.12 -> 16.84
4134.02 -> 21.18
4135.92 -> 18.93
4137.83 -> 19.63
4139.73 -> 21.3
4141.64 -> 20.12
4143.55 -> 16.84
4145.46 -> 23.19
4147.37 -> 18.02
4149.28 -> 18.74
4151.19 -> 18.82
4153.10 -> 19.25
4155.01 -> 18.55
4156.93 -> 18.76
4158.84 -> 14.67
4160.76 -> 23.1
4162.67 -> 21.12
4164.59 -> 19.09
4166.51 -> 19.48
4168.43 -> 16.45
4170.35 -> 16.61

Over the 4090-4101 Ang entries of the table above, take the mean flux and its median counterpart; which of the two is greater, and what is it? 19.5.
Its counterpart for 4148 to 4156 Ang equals 18.8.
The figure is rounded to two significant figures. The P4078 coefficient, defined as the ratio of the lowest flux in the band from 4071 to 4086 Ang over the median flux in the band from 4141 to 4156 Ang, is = 0.87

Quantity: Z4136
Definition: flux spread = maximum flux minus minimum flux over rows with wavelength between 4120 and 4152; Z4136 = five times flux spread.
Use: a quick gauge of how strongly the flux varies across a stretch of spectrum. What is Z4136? 42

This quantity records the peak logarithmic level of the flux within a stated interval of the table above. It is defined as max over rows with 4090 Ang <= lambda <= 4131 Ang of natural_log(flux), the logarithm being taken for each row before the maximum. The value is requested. 3.03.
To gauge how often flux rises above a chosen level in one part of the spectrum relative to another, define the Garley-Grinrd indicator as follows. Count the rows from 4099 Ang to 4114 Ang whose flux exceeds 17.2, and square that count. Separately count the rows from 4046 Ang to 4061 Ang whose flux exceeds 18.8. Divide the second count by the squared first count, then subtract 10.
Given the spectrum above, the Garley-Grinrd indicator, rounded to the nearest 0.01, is -9.00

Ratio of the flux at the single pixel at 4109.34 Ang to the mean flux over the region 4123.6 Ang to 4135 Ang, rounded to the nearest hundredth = 0.97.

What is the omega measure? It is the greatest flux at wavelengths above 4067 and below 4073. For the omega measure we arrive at 19.13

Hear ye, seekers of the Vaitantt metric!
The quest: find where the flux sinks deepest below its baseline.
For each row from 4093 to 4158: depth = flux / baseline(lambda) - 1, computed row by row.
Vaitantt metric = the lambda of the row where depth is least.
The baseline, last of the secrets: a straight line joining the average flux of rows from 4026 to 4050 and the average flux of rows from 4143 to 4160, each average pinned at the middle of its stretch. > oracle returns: 4103.67 Ang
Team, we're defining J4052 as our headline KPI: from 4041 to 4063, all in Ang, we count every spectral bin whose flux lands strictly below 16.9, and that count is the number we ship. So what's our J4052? 3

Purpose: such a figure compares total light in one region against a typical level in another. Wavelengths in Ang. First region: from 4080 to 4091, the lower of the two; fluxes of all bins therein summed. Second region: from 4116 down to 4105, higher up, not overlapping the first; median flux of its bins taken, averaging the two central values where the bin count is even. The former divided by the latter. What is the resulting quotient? 6.65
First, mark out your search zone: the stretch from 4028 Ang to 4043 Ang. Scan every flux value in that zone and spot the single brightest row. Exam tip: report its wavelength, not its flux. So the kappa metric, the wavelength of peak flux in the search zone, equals 4038.06 Ang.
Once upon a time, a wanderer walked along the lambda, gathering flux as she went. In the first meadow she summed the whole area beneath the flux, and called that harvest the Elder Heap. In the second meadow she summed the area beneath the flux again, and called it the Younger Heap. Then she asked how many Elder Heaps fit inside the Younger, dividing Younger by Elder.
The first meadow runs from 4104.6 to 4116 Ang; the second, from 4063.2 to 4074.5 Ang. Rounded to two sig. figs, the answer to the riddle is 0.99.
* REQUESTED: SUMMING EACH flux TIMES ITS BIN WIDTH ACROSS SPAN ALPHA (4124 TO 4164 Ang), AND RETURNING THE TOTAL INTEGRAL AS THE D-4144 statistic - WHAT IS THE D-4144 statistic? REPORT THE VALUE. 759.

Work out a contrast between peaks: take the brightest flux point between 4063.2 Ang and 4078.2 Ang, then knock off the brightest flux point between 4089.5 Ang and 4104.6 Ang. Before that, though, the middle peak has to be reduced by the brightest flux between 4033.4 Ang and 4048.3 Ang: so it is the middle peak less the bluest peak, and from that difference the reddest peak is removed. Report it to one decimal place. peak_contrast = -21.7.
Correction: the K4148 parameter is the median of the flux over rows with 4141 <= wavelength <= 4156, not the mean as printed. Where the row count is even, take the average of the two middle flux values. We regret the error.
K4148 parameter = 18.8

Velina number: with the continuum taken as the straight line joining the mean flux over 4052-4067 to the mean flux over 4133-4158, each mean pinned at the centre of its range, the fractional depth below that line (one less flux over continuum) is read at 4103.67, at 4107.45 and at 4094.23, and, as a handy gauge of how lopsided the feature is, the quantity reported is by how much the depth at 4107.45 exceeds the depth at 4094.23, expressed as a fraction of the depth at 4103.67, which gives 0.4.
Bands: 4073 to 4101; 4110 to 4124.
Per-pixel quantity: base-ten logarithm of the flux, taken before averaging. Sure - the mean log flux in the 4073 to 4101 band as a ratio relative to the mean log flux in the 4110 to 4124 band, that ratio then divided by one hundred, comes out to 0.0101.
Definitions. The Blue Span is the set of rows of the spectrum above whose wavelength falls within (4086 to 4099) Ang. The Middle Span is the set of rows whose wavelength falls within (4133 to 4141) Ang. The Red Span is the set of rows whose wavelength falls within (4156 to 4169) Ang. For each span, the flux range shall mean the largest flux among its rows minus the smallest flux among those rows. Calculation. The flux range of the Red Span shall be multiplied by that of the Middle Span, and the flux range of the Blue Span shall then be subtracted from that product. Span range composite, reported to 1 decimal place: 14.5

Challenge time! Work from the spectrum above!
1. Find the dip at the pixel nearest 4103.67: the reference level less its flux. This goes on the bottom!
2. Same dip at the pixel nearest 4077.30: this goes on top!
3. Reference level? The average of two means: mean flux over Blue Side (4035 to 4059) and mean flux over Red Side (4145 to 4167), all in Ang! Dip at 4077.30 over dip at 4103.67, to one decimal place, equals -0.1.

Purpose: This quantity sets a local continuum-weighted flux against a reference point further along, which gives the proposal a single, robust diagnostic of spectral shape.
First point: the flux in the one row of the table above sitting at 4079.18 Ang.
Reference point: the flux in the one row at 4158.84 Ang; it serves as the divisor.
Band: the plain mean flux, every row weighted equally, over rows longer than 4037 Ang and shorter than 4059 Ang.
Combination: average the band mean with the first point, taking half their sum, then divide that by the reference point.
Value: 1.2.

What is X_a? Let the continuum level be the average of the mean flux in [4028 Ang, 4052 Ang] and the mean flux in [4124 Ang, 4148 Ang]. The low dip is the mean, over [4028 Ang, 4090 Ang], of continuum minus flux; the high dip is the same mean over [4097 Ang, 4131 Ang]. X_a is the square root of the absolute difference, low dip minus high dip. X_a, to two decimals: 0.96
